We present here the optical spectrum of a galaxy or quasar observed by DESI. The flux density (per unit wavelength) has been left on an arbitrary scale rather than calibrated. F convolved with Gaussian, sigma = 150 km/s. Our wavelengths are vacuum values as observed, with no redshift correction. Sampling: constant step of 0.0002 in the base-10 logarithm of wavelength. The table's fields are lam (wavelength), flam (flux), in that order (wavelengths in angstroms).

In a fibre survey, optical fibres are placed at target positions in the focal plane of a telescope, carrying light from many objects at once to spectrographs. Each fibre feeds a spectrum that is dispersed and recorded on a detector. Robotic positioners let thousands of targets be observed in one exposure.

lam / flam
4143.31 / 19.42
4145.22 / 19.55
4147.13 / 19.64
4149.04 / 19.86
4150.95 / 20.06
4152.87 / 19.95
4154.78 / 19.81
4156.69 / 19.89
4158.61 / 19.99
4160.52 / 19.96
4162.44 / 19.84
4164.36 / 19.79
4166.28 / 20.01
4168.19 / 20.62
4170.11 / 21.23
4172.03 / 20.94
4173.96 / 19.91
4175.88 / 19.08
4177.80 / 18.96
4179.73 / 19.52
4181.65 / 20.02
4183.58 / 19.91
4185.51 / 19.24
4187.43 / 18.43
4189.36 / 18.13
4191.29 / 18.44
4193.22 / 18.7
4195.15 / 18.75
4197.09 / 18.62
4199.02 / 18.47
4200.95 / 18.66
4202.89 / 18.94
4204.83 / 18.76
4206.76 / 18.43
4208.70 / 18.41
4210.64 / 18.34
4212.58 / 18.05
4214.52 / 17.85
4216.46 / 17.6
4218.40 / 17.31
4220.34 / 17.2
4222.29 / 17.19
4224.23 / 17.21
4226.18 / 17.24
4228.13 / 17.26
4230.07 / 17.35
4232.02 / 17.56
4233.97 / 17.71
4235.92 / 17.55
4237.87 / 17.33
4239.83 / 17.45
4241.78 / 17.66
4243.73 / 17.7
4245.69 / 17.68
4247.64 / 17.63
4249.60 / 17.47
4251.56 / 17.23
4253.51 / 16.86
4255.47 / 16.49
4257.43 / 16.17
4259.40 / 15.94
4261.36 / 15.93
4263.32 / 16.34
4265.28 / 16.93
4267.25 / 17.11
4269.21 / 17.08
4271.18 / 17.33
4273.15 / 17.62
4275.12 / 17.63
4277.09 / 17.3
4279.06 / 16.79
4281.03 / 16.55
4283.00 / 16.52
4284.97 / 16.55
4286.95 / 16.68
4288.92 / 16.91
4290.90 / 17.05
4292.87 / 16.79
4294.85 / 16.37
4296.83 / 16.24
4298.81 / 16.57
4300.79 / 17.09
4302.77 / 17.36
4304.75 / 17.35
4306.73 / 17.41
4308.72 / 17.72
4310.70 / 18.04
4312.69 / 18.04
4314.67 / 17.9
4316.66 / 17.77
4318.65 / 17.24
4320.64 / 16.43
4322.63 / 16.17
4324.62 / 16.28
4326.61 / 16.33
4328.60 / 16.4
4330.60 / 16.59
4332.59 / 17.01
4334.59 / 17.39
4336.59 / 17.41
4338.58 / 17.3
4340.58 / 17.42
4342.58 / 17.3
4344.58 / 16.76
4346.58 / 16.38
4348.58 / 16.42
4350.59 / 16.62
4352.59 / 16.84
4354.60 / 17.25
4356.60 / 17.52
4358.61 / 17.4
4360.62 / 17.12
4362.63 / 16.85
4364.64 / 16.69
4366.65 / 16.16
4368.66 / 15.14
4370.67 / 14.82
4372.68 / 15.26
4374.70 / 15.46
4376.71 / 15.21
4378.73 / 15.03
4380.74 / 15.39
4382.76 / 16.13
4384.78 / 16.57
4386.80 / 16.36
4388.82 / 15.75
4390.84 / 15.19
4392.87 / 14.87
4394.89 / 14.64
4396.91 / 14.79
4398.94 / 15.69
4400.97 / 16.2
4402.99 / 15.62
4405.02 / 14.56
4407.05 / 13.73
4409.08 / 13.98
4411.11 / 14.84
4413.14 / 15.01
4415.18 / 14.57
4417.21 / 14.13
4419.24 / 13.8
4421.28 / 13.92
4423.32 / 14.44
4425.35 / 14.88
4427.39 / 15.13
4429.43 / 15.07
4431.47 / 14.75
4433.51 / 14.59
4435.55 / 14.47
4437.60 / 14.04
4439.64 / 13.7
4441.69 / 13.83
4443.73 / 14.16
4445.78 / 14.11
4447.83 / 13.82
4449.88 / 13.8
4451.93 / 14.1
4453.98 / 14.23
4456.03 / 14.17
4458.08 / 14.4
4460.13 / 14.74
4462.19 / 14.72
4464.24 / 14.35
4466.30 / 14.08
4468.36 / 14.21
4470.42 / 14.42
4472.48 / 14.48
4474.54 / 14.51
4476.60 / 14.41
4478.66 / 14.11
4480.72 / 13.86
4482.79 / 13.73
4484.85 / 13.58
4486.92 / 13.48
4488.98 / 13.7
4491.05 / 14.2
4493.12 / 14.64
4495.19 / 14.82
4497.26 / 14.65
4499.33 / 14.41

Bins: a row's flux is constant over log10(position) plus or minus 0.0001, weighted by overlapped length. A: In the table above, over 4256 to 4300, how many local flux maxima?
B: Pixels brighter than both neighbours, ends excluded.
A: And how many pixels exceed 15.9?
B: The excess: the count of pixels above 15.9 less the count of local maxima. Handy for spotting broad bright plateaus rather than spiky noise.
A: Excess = 19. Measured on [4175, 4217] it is 19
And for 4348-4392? 10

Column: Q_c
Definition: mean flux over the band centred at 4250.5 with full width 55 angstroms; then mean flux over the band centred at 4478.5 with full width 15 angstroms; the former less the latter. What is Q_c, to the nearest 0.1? 3.1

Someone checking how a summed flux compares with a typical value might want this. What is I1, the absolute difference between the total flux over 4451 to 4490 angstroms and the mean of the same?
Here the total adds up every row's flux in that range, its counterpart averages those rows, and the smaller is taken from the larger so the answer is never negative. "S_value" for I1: 255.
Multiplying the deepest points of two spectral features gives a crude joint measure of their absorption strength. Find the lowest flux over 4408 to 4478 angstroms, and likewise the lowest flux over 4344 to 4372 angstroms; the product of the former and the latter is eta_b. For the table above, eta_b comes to 203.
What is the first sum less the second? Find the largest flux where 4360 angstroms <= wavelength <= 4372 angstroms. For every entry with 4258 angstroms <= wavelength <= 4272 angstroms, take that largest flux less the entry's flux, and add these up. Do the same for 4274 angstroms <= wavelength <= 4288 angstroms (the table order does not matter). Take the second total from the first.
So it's 1.4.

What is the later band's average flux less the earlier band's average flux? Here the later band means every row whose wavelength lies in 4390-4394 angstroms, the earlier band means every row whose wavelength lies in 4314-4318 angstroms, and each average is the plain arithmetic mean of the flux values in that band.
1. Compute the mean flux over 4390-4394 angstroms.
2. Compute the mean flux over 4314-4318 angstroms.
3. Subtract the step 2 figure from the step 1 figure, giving -2.8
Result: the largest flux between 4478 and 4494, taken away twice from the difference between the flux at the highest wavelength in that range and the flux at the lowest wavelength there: -29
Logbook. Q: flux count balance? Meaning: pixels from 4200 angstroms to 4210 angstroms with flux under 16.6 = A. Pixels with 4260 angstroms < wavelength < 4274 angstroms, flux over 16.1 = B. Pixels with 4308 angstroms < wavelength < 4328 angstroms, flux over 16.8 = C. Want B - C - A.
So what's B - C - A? 0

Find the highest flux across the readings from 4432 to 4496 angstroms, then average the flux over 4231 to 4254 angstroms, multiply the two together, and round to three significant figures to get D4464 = 259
